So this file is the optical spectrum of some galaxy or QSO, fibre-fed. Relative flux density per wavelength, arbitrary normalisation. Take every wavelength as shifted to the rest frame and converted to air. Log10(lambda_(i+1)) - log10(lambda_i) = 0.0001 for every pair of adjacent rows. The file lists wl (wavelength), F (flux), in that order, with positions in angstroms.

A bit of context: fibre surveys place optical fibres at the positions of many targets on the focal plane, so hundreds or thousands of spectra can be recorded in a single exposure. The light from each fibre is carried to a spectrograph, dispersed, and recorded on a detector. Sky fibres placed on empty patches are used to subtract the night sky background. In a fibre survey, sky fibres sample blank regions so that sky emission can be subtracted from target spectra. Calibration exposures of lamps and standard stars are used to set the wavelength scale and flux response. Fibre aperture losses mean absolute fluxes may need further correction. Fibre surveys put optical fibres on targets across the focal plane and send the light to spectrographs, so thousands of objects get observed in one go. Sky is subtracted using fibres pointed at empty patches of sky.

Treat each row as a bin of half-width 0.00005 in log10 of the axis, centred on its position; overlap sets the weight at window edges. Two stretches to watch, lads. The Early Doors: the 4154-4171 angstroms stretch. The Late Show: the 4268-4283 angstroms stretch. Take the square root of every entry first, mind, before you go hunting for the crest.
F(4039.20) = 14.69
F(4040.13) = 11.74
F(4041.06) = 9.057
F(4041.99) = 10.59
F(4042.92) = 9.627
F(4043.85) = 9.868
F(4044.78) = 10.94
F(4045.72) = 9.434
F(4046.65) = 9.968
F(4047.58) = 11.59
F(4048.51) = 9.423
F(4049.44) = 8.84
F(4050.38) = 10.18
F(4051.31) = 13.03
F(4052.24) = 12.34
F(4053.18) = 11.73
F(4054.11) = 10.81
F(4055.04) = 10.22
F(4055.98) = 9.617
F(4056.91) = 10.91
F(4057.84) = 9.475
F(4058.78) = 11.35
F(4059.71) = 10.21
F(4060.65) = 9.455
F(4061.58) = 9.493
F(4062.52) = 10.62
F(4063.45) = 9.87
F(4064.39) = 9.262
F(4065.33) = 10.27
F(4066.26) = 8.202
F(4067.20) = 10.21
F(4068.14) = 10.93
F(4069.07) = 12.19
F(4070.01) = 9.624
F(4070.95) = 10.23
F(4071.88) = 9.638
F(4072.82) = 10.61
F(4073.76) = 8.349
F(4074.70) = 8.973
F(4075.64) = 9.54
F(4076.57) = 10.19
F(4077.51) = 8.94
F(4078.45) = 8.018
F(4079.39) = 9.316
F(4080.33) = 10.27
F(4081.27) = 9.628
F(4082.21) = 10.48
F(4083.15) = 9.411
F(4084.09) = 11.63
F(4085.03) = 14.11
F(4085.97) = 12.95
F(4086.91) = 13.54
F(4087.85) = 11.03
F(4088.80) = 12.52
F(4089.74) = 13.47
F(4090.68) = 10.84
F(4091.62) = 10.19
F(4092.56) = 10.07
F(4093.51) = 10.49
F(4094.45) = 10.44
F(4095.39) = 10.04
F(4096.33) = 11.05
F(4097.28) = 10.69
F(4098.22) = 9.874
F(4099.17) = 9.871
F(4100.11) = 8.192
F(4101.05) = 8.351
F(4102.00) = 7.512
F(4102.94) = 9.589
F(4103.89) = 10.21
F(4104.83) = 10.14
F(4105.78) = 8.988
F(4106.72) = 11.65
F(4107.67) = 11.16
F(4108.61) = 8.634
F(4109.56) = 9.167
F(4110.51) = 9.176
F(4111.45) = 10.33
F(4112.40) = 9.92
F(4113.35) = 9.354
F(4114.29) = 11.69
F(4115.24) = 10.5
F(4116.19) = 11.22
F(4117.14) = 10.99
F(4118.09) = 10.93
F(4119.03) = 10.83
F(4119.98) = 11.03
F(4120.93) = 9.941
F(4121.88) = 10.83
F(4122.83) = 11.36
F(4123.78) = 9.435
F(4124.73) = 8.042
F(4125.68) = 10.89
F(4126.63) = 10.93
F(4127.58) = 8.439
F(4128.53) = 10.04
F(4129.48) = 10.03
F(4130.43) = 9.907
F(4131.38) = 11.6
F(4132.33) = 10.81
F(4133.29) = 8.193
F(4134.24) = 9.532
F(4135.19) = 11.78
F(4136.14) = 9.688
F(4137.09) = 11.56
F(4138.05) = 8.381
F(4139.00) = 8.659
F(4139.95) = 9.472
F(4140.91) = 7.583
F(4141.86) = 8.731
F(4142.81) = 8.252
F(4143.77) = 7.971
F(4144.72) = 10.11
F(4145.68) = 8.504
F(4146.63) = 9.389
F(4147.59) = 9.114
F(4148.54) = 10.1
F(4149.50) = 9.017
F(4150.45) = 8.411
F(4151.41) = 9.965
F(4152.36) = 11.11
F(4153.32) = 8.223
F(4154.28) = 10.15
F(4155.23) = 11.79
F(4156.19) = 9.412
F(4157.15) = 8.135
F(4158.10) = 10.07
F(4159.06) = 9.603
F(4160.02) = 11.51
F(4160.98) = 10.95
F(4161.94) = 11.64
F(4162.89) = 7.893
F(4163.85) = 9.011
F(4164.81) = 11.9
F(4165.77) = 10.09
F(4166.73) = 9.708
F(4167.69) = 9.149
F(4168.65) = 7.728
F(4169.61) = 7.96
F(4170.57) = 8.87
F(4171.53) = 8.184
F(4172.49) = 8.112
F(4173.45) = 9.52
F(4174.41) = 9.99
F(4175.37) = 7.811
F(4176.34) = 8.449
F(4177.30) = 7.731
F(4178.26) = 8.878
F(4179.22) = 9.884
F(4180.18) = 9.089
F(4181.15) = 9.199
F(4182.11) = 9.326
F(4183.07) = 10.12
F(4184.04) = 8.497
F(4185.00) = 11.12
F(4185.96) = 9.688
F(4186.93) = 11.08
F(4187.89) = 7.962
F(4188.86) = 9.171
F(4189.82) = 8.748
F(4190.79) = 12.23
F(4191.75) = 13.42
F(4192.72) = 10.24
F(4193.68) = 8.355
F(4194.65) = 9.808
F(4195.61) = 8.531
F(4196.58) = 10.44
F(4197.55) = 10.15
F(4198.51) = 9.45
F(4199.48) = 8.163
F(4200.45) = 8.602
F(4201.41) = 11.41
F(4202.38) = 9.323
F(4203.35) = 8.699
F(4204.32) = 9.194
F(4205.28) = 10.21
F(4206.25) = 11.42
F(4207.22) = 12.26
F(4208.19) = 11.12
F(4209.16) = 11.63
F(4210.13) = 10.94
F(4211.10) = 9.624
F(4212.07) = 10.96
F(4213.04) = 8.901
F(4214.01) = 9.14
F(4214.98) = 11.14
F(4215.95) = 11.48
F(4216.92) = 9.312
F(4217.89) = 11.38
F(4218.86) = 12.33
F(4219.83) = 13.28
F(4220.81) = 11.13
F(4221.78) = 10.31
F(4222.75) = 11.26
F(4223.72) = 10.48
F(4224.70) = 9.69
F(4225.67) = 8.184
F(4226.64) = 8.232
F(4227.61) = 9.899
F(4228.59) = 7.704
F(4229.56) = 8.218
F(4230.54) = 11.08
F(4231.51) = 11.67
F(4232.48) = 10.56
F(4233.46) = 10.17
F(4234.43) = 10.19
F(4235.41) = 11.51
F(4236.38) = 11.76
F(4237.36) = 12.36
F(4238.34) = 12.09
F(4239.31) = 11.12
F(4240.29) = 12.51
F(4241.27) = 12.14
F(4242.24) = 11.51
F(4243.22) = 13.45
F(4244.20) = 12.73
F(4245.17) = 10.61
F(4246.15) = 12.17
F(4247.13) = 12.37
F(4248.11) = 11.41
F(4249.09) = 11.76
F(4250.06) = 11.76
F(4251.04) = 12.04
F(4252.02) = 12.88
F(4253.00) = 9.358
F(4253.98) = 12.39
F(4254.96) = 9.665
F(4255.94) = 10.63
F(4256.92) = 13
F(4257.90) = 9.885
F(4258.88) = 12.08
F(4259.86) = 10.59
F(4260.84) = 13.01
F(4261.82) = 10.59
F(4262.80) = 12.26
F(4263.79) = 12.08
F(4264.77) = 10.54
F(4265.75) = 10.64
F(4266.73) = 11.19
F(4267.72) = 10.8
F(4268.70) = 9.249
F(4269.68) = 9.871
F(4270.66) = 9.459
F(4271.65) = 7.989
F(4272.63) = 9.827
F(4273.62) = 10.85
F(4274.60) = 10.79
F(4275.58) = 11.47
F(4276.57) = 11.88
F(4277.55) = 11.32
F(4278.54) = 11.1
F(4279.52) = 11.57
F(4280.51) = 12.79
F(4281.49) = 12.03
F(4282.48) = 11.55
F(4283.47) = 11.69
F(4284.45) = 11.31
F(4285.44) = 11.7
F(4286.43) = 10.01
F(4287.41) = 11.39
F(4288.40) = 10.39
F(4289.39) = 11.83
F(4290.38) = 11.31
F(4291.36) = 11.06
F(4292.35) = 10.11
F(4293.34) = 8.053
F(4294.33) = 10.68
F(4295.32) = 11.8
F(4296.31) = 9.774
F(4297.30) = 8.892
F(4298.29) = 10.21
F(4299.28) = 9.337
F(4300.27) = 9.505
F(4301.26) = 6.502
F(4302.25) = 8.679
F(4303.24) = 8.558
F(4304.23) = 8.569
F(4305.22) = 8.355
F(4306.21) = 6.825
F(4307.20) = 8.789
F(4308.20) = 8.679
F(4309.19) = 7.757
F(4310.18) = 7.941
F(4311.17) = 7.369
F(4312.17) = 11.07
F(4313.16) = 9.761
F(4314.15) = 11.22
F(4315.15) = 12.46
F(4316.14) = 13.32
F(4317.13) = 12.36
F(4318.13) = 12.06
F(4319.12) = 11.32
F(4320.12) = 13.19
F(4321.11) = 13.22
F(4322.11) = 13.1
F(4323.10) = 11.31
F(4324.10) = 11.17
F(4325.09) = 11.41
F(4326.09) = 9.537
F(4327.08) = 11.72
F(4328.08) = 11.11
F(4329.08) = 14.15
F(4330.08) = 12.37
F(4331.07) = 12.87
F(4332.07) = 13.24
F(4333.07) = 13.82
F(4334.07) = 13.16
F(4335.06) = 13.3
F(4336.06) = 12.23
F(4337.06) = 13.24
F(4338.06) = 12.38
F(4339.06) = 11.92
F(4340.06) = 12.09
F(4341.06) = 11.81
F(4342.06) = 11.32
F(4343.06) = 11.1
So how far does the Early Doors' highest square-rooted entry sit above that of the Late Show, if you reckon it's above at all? -0.13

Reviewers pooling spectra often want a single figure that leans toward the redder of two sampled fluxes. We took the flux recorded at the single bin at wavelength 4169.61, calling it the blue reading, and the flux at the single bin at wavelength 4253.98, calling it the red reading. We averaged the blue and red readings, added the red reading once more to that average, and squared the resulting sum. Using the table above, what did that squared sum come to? 509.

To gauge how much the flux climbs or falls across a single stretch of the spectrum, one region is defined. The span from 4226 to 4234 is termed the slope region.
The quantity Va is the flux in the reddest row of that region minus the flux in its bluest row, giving 1.9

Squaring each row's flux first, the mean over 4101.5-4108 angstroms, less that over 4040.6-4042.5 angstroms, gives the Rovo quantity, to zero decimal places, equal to 2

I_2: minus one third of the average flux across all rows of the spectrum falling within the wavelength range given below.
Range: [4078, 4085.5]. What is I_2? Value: -3.5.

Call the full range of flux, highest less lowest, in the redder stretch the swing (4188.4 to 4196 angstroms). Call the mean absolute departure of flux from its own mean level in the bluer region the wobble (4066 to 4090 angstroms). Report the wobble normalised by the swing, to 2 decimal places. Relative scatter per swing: 0.27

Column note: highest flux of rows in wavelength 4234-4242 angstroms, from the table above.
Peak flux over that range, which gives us 12.51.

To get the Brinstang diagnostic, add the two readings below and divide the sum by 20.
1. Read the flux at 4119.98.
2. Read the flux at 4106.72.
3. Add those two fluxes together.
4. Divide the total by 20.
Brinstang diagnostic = 1.13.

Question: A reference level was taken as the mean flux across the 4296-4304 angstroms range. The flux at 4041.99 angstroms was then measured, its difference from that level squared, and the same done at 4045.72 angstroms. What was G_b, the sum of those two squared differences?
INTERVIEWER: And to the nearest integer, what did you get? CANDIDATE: 3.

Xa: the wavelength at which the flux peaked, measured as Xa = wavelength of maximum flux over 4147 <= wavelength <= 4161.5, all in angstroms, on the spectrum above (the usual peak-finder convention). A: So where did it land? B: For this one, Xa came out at 4155.23 angstroms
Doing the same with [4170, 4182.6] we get 4174.41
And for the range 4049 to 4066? 4051.31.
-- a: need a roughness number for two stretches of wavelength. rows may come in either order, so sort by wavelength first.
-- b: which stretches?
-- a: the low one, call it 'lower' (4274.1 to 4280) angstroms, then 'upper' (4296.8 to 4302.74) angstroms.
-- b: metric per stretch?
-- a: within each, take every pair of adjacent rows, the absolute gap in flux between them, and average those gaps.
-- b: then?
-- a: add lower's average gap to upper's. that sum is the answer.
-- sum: 2.0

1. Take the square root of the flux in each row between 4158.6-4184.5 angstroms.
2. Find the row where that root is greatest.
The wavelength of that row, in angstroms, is 4164.81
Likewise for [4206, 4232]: 4219.83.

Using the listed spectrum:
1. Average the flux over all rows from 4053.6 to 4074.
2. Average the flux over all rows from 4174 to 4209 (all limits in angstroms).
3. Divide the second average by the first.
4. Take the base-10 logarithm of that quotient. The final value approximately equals -0.02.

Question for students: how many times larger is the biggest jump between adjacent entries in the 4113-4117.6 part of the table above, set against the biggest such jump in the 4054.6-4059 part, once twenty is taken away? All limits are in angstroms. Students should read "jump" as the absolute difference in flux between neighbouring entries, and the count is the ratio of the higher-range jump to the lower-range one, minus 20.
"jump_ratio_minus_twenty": -18.8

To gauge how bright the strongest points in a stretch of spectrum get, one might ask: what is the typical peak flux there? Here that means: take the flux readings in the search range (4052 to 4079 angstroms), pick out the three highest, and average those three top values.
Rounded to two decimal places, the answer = 12.09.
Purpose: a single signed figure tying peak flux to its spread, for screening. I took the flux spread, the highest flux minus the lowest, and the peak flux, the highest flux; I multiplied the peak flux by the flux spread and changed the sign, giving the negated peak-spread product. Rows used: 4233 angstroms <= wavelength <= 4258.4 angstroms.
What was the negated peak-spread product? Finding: -55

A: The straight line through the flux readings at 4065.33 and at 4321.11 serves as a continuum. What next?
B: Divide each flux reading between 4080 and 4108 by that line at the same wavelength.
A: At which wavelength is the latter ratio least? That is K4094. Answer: 4102.00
